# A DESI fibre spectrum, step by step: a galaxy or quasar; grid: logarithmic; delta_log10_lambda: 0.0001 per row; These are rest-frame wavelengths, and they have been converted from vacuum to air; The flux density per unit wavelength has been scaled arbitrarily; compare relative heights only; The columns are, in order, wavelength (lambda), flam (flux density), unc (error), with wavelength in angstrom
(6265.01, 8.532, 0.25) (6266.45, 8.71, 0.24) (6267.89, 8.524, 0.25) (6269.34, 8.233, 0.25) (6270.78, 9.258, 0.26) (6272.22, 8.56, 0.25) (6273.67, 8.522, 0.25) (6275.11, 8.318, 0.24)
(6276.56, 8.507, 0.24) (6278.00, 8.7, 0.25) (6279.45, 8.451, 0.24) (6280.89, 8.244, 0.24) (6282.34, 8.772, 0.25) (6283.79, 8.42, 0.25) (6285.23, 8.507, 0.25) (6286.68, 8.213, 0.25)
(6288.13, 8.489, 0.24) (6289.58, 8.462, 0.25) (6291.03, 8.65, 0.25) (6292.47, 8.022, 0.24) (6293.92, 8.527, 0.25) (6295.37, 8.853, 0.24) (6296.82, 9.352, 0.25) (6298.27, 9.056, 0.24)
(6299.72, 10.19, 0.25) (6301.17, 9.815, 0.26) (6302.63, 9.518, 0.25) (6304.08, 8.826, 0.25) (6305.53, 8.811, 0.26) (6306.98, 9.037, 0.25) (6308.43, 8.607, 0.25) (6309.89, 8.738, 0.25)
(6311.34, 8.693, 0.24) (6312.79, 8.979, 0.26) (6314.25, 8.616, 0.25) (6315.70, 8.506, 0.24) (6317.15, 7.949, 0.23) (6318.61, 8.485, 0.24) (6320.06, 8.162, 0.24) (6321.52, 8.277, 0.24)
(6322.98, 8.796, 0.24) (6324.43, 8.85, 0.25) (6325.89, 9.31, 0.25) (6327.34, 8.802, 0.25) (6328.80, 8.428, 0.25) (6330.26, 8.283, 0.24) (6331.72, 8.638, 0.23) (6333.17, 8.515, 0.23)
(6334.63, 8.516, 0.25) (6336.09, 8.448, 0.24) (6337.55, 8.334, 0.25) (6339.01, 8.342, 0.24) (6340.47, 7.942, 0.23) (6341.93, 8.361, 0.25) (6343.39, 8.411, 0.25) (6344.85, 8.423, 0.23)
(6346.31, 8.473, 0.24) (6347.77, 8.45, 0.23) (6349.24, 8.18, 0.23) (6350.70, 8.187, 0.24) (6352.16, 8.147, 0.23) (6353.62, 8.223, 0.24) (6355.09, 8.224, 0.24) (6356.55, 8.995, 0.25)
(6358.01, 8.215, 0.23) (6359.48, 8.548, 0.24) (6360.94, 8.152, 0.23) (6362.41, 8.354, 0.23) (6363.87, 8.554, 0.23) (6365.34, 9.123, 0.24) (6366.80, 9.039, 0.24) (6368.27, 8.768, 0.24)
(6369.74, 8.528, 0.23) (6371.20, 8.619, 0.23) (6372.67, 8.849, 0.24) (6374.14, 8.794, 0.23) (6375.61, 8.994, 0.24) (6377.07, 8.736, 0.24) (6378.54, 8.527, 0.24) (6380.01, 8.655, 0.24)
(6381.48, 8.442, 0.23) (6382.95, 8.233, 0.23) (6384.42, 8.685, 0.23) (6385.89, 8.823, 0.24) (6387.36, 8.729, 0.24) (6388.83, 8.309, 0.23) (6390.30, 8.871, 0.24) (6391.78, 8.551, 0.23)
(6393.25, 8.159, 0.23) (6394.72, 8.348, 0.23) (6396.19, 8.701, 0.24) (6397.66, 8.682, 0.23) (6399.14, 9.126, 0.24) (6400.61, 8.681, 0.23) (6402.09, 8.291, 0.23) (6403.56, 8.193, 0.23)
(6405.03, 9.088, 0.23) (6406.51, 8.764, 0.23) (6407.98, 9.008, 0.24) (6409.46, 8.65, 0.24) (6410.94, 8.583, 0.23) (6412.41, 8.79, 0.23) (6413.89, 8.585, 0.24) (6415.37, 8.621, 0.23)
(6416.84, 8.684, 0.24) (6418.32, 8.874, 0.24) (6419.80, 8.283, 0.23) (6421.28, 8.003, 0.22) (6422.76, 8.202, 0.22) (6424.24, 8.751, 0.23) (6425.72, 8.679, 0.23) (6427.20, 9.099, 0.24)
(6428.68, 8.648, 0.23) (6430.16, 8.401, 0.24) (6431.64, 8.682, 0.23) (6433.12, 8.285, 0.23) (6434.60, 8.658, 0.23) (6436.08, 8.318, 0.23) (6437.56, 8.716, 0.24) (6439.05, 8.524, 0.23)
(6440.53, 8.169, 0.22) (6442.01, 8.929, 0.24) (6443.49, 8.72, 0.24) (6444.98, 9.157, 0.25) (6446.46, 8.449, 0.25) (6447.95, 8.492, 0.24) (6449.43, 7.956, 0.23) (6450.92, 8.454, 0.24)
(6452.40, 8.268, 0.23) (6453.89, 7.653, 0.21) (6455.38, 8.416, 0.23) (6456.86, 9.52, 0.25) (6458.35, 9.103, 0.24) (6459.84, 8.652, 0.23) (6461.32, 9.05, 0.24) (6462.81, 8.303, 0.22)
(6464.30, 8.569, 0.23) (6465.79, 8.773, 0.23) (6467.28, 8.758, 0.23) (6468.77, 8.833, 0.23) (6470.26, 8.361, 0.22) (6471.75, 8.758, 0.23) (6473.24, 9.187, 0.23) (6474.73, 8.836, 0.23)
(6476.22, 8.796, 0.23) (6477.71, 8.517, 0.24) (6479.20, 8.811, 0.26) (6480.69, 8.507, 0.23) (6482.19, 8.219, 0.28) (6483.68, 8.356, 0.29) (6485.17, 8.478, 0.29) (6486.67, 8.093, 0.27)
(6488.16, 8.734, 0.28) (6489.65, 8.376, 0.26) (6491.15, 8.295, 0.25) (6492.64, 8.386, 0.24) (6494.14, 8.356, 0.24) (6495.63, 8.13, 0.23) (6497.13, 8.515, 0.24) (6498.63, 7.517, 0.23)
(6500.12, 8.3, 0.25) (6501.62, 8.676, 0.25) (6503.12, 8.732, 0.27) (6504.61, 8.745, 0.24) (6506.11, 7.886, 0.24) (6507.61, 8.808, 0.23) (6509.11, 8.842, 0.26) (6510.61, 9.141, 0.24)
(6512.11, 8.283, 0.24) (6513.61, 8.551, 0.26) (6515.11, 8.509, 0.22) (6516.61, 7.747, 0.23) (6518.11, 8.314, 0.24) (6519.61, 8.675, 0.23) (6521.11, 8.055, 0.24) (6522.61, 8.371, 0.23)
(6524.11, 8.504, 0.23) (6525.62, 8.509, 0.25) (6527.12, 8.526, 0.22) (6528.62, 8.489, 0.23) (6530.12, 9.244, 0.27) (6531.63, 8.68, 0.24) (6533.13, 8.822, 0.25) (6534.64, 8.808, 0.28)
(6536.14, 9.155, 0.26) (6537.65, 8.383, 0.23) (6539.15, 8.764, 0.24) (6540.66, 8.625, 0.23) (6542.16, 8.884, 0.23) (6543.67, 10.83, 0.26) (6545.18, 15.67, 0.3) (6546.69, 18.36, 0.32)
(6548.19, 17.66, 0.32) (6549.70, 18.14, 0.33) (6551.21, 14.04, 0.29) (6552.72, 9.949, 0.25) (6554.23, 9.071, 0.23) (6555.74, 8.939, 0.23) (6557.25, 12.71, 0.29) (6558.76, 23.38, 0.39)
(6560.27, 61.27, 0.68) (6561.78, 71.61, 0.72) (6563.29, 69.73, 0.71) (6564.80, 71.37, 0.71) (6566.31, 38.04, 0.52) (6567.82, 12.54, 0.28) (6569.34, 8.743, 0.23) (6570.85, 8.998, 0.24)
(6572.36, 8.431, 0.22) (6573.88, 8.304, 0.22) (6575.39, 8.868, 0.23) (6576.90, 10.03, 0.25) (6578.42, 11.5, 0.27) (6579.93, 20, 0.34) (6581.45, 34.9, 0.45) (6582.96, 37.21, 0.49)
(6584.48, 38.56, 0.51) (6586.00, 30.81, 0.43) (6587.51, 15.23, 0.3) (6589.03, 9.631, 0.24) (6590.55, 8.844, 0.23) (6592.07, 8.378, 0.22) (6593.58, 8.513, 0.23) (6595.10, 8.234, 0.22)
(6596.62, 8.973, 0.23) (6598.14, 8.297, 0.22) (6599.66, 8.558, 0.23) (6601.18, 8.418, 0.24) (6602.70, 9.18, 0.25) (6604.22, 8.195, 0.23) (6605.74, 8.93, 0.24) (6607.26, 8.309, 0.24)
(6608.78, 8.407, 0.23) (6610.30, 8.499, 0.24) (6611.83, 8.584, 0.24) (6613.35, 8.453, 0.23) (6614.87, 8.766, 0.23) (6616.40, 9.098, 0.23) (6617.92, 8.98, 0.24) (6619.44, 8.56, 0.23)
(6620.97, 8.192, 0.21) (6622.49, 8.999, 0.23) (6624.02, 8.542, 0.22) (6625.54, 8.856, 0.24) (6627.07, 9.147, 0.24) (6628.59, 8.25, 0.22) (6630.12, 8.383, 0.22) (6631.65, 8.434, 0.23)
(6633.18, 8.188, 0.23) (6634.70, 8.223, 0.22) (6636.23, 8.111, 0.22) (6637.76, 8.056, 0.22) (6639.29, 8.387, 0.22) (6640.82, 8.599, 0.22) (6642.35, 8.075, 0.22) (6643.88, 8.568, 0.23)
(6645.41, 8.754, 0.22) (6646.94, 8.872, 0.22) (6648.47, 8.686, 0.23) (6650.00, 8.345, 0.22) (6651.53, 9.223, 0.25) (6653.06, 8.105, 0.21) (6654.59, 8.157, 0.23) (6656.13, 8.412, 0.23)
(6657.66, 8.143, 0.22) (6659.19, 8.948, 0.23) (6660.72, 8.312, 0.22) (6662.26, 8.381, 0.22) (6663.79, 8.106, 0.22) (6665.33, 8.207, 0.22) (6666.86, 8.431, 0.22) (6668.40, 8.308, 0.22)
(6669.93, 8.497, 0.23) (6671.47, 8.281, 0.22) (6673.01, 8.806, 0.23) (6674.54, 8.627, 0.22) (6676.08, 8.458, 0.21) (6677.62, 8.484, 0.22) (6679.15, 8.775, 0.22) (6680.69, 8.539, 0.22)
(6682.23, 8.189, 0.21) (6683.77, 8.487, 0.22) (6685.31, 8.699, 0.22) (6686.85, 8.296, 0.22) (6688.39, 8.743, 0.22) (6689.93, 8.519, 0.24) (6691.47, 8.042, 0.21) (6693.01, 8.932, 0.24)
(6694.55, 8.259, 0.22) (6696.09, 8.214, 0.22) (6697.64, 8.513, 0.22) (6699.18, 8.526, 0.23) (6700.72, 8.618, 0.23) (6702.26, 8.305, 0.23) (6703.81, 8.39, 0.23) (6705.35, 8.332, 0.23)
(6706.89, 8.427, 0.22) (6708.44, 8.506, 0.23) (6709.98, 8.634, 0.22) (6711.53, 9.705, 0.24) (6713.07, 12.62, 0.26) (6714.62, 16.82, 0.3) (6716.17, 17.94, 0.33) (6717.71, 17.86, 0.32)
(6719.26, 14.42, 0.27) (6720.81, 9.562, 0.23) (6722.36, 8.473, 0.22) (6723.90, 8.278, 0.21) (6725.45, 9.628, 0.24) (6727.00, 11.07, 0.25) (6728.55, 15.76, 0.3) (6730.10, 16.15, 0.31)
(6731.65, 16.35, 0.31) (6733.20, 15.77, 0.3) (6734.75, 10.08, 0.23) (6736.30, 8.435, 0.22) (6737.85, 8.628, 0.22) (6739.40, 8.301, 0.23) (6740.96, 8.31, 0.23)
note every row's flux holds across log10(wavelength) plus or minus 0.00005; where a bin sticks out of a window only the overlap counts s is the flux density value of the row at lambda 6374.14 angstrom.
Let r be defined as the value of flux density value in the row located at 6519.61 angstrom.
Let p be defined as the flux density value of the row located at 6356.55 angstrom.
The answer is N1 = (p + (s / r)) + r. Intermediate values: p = 8.995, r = 8.675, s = 8.794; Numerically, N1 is 18.7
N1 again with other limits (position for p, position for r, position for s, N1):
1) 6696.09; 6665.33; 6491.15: 17.4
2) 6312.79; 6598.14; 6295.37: 18.3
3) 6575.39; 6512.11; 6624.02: 18.2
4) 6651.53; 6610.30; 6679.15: 18.8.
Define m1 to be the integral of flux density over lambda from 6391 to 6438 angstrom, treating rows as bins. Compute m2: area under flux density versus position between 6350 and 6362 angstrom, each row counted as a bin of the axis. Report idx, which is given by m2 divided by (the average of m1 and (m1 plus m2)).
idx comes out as 0.2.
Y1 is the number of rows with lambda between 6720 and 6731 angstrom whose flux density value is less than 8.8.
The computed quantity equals 2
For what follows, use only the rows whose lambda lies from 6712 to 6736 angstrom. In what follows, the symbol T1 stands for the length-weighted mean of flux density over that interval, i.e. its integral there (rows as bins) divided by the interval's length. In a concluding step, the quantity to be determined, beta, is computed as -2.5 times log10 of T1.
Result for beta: -2.805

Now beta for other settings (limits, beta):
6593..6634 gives -2.335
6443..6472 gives -2.337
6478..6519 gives -2.313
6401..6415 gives -2.344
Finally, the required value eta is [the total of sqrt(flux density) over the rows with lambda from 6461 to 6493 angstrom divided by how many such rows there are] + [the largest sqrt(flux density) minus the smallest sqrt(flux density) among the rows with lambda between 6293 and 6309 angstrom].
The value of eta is 3.2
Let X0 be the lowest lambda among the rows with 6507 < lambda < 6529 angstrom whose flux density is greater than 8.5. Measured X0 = 6507.61 angstrom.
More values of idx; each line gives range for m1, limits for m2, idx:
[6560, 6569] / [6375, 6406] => 0.4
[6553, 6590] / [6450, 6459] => 0.1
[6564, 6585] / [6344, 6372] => 0.4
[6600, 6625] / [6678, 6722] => 1.0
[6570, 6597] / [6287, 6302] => 0.3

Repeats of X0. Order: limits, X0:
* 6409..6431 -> 6409.46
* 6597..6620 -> 6599.66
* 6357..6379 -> 6359.48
